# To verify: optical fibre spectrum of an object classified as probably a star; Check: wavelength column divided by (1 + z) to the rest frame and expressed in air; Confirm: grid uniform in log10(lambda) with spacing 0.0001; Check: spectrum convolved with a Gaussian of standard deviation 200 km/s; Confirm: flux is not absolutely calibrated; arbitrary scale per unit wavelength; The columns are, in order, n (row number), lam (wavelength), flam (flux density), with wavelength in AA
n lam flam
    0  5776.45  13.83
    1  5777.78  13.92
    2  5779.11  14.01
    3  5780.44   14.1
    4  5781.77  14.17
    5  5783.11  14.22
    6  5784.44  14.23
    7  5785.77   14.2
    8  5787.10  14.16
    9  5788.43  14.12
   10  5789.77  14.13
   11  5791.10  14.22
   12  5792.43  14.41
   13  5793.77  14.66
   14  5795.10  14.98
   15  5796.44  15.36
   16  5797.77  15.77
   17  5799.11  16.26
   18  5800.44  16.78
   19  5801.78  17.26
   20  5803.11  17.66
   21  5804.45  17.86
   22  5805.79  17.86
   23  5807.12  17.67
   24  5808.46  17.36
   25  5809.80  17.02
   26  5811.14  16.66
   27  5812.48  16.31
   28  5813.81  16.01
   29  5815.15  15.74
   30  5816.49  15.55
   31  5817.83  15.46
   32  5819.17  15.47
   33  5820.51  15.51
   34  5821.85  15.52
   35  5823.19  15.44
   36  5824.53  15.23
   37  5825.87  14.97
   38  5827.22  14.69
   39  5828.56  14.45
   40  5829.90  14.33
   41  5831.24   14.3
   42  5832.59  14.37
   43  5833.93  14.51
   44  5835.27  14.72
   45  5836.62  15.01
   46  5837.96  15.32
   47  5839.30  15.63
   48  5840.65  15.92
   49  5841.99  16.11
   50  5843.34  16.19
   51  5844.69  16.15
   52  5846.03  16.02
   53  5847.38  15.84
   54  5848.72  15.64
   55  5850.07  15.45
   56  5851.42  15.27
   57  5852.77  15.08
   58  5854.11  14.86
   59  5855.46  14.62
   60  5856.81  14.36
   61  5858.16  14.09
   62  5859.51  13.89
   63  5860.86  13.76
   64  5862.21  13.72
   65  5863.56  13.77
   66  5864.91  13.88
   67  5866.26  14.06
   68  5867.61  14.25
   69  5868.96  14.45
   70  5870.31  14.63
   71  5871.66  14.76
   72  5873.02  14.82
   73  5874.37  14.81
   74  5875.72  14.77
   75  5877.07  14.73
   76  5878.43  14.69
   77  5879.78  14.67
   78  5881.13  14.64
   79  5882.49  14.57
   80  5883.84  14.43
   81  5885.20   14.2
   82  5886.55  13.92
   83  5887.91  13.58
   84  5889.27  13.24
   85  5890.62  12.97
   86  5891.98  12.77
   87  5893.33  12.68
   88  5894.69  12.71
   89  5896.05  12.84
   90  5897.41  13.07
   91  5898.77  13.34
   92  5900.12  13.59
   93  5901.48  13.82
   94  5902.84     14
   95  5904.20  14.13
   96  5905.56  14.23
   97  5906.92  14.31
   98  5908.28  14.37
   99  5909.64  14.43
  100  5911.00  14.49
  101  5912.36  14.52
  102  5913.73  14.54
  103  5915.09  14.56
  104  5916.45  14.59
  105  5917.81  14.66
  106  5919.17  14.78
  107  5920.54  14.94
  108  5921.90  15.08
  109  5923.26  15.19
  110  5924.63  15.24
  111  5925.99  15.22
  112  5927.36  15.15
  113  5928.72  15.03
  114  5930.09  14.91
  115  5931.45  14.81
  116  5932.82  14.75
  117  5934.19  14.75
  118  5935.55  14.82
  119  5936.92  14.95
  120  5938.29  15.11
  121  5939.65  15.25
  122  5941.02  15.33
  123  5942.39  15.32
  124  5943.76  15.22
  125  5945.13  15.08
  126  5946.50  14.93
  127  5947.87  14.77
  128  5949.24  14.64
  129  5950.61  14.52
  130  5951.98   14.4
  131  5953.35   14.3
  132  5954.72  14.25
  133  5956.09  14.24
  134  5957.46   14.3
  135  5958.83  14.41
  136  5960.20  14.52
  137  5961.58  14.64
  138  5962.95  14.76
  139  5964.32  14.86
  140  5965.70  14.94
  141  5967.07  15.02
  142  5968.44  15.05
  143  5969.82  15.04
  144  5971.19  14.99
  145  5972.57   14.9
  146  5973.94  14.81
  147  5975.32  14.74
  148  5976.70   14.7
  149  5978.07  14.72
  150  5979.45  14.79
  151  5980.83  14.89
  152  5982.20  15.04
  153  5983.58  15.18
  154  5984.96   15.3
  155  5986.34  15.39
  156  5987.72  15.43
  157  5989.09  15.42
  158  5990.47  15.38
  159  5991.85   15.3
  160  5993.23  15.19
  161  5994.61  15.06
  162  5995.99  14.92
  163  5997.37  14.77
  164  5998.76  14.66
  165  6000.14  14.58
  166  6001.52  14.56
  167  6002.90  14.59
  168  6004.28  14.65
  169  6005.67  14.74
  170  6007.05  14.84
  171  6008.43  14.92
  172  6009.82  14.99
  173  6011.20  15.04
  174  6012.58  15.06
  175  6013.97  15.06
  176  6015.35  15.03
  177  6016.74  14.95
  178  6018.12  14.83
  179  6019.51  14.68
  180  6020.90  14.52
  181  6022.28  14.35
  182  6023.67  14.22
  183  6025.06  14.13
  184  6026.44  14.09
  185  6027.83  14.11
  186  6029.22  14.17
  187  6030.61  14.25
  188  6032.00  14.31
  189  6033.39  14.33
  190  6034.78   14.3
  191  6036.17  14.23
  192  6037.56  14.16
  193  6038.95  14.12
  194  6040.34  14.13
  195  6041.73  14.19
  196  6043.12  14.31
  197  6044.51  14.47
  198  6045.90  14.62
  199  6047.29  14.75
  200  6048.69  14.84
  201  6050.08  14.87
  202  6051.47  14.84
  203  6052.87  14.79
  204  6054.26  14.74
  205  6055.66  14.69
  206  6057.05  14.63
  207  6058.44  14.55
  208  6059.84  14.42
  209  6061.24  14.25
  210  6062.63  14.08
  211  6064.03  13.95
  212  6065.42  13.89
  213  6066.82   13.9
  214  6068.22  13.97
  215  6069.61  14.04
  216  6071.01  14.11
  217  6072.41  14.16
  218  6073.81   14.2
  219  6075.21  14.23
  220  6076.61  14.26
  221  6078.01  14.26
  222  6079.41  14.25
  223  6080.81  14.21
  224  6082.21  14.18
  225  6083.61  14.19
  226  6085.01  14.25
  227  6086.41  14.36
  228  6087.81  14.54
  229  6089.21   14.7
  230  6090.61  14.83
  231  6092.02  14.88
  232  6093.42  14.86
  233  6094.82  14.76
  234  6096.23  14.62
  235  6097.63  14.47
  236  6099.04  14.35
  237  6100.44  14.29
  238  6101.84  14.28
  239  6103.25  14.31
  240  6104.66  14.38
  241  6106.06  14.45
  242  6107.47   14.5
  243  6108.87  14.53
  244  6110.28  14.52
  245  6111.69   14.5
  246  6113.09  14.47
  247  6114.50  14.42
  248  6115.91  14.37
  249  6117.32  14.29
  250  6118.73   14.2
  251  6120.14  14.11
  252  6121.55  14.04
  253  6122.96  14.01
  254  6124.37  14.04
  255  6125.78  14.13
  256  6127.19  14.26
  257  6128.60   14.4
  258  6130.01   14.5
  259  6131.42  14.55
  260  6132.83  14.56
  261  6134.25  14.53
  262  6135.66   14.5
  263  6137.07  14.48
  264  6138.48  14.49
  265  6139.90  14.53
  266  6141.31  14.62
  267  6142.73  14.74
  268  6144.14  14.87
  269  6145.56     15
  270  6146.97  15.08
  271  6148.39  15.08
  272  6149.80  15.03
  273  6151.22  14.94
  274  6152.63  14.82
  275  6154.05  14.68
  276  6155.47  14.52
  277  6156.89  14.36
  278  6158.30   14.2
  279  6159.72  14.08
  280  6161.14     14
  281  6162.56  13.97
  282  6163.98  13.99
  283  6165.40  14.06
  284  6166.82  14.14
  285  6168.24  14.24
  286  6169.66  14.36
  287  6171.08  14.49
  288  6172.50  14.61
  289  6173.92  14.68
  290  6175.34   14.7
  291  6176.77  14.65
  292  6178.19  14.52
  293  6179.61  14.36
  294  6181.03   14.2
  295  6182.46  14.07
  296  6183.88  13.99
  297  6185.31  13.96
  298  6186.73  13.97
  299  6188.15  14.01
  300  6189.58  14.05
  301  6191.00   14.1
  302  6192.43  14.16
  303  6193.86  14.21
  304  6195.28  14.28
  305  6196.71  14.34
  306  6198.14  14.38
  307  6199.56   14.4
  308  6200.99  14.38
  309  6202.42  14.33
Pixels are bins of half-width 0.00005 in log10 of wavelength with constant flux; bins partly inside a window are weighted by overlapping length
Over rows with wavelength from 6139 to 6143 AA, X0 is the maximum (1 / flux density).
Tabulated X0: 0.069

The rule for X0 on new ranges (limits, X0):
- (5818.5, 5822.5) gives 0.065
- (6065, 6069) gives 0.072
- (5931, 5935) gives 0.068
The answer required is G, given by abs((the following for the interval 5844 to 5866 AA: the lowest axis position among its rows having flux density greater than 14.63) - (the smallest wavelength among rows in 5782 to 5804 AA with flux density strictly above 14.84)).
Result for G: 49.6 AA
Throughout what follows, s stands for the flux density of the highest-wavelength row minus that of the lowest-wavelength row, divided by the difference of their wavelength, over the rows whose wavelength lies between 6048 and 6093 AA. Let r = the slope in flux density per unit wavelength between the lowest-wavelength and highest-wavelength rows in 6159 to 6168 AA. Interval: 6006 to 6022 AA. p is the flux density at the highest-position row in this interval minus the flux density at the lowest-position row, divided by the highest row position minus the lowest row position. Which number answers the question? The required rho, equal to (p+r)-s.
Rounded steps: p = -0.02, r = 0.008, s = 0.001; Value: -0.02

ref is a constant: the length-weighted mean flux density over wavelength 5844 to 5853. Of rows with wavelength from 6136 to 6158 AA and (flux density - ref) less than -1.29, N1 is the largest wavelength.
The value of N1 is 6156.89 AA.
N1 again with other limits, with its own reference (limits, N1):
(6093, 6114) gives 6103.25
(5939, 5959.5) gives 5957.46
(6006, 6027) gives 6026.44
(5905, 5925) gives 5906.92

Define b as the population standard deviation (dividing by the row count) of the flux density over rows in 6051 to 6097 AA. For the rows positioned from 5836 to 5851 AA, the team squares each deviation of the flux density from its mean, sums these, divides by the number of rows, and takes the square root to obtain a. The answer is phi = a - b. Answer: 0.06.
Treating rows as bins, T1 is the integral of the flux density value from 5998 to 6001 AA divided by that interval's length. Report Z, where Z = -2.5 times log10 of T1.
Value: -2.91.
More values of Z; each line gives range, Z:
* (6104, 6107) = -2.90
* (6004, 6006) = -2.91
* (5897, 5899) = -2.80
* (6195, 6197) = -2.89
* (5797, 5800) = -3.02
